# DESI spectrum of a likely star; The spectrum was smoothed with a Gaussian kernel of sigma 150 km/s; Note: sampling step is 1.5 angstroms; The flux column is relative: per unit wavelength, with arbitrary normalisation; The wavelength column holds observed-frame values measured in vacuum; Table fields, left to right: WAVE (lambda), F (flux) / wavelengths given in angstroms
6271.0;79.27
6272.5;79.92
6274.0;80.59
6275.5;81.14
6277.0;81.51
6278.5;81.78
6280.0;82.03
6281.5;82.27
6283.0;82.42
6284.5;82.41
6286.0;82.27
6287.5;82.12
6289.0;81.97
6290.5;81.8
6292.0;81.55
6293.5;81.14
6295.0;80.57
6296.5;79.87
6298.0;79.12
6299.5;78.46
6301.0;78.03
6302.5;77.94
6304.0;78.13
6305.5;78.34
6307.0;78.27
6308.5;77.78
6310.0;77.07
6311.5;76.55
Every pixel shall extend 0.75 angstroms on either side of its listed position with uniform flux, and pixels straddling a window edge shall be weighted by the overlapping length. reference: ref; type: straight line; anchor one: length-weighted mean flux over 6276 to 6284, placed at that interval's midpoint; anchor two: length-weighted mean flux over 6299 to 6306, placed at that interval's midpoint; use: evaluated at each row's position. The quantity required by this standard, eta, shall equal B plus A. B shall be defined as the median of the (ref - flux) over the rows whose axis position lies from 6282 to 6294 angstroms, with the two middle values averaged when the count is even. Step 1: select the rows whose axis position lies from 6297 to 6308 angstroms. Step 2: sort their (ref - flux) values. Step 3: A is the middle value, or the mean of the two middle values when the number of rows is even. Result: -1.6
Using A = -0.19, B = -1.4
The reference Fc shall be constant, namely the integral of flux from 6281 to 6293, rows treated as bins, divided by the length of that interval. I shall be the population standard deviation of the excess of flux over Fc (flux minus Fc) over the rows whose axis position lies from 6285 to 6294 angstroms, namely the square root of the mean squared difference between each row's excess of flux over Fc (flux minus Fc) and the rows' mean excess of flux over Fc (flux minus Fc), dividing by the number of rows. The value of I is 0.38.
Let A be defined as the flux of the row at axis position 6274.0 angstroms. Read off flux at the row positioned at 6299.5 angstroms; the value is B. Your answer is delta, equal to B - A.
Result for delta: -2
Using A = 80.59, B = 78.46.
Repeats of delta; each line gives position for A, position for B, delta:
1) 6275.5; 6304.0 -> -3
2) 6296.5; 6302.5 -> -2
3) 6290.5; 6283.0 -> 1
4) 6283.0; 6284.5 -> 0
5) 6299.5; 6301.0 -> 0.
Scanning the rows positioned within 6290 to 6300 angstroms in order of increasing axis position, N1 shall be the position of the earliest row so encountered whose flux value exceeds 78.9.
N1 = 6290.5 angstroms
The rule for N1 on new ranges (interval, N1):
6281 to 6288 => 6281.5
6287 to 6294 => 6287.5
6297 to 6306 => 6298.0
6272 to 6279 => 6272.5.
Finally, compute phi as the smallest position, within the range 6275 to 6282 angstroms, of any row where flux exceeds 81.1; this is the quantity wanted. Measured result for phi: 6275.5 angstroms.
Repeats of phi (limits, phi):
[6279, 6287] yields 6280.0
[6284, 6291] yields 6284.5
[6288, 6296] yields 6289.0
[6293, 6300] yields 6293.5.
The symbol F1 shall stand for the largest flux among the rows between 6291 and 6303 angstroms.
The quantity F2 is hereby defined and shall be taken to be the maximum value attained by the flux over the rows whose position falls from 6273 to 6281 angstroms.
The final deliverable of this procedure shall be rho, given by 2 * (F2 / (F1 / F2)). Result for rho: 165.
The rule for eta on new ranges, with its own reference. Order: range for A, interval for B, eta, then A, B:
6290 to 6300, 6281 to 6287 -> -2.2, -1.13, -1.1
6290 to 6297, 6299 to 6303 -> -1.2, -1.45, 0.2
